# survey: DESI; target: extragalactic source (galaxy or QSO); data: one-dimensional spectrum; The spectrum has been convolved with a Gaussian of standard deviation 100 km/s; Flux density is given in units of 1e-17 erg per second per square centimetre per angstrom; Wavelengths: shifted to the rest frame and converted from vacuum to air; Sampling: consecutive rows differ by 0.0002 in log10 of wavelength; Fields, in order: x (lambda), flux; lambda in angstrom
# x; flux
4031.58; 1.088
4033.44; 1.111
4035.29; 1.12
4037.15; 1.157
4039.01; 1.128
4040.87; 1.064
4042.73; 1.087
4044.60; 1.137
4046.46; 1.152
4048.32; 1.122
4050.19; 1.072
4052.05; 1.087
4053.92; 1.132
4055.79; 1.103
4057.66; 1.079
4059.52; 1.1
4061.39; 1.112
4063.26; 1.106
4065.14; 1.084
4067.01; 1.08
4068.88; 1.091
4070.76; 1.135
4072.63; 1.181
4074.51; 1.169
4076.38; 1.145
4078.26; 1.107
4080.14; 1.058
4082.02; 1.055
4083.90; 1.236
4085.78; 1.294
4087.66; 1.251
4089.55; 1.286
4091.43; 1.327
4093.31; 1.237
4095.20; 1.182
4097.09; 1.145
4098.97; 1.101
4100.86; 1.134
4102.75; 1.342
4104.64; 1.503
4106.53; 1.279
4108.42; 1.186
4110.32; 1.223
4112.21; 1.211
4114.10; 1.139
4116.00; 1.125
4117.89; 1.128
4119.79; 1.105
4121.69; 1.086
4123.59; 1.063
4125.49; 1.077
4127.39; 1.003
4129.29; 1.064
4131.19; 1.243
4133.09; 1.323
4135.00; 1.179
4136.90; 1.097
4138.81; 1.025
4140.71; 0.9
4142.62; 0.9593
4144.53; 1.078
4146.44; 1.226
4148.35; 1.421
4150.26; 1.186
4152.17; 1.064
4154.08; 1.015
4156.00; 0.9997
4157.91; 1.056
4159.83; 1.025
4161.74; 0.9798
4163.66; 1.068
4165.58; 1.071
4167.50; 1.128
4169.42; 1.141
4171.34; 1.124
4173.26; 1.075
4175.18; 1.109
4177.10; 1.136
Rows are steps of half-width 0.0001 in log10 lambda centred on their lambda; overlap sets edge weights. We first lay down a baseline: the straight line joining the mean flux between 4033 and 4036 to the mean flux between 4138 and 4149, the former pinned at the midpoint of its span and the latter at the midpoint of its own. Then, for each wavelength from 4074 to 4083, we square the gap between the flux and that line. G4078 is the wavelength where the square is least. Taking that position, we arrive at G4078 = 4078.26 angstrom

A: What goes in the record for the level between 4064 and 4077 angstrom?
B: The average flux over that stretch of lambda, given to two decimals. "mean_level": 1.13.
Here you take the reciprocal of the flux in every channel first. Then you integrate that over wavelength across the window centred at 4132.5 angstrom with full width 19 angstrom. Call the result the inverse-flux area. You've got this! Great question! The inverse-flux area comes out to 17.5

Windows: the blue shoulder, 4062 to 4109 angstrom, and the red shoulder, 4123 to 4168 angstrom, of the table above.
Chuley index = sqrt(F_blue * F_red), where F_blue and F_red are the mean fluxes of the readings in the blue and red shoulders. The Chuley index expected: 1.140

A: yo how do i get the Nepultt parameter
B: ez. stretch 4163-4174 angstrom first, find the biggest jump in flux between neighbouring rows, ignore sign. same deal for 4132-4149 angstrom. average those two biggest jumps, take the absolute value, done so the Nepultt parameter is 0.126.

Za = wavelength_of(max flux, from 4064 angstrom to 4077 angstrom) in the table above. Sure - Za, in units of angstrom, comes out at 4072.63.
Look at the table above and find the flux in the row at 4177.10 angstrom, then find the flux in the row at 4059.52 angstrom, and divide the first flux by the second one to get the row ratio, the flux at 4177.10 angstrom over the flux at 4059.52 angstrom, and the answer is 1.03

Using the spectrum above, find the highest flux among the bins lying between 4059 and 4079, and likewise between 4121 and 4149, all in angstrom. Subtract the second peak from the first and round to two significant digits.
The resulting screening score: -0.24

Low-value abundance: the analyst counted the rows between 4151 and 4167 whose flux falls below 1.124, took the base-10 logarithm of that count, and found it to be 0.90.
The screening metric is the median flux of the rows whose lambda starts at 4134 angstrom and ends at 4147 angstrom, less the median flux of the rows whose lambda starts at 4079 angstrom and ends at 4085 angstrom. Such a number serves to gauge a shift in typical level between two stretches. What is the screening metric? 0.02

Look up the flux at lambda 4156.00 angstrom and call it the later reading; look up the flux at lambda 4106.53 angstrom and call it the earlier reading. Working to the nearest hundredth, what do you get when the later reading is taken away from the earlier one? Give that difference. 0.28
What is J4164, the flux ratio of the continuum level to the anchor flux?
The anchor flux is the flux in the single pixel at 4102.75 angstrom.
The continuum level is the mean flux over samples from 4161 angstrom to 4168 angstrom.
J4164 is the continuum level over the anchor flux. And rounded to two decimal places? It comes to 0.79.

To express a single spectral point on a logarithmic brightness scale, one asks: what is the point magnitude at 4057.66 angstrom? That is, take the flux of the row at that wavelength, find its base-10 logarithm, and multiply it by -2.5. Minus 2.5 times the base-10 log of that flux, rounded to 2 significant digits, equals -0.083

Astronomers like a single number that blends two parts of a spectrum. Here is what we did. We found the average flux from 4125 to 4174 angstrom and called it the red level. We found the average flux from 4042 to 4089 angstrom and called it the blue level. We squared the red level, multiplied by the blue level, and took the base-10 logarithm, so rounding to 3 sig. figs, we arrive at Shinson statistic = 0.133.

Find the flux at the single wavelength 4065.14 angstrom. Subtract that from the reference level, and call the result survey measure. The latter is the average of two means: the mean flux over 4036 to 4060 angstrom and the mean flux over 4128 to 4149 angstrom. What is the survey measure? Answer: 0.04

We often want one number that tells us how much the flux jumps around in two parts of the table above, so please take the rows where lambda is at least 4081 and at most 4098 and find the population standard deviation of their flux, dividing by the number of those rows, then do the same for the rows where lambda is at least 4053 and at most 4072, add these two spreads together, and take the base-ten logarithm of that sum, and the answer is -1.01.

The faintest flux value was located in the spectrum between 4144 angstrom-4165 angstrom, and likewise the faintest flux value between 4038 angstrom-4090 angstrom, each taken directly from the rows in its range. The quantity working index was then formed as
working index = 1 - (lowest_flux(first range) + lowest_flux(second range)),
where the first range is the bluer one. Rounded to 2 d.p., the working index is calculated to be -1.03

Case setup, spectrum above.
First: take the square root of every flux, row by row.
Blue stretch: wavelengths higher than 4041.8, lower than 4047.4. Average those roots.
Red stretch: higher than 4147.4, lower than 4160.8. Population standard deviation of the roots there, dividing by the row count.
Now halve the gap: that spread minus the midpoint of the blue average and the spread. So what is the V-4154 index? -0.499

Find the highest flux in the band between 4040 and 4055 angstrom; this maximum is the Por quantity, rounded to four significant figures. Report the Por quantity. 1.152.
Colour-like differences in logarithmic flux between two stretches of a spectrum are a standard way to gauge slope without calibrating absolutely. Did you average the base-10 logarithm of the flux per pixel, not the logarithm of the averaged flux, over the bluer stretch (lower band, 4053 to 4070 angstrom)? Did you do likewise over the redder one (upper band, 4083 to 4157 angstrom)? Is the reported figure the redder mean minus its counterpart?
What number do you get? 0.023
